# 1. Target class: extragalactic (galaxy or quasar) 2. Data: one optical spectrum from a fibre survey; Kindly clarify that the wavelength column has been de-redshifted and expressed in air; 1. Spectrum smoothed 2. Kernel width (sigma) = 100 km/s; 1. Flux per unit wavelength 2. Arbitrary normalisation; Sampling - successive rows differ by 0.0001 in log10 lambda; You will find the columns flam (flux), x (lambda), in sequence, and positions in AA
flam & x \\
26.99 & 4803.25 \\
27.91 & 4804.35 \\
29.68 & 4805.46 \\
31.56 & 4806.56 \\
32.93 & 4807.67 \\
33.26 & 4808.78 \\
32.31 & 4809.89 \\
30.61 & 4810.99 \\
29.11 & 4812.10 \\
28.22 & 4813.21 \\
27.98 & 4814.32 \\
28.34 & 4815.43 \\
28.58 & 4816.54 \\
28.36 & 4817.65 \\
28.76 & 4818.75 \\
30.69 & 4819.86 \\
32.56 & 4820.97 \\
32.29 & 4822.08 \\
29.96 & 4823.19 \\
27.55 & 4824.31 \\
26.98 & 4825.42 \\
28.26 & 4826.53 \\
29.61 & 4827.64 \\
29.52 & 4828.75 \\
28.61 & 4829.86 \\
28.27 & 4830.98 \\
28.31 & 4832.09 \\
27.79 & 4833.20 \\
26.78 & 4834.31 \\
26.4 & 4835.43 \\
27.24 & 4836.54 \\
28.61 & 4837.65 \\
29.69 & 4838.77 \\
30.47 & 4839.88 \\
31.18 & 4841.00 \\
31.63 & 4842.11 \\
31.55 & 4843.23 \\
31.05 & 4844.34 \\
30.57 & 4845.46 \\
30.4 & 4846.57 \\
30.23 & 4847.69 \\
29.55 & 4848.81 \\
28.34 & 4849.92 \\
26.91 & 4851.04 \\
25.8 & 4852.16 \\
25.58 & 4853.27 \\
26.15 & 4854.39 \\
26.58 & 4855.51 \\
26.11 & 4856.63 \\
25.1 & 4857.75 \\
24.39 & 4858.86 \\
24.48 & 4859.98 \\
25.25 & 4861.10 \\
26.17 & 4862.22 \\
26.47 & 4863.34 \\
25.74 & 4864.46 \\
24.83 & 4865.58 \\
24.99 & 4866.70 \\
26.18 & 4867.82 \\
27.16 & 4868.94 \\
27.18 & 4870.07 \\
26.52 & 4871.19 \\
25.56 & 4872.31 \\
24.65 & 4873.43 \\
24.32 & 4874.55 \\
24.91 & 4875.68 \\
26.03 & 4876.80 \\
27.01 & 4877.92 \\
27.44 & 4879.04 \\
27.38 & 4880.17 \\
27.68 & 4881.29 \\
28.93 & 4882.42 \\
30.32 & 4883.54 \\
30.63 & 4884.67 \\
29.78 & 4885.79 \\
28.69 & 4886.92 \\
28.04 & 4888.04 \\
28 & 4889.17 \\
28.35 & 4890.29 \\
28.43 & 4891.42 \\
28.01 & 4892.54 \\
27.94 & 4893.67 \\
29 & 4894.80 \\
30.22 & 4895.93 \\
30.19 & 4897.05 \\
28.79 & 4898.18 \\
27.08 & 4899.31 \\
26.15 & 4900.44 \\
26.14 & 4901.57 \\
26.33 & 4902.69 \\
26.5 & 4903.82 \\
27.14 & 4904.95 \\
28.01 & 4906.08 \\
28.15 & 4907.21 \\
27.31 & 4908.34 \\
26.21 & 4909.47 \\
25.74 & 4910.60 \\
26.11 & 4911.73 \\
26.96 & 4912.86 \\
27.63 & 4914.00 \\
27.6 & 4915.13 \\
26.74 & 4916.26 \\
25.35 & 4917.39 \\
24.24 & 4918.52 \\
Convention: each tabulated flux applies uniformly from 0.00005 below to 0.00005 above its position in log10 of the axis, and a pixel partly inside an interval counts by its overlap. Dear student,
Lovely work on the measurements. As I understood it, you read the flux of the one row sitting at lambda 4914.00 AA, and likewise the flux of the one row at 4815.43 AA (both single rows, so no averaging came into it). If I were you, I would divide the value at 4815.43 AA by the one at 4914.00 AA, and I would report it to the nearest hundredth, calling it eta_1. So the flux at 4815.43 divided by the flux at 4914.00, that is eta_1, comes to 1.03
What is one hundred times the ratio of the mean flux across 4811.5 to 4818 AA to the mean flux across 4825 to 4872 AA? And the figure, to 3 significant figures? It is 103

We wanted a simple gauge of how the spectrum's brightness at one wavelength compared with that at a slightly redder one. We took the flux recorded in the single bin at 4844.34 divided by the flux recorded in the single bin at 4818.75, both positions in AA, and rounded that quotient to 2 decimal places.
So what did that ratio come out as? 1.08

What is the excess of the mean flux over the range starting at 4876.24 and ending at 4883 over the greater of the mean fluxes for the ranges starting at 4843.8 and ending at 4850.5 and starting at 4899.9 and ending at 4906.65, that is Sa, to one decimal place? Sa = -2.6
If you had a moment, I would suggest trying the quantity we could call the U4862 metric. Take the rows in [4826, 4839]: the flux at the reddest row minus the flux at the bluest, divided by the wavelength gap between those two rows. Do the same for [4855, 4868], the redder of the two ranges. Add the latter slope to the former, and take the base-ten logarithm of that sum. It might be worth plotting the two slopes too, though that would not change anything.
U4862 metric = -1.1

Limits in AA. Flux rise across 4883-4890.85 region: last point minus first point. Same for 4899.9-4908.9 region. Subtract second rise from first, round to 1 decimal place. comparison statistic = -3.1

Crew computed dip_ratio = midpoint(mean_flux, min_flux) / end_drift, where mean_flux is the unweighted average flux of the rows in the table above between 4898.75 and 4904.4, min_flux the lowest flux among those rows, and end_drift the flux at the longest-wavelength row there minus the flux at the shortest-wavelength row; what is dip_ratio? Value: -45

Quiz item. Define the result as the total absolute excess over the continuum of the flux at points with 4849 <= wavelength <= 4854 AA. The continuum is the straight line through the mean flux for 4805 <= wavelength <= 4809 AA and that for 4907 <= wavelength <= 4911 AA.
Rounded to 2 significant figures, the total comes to 12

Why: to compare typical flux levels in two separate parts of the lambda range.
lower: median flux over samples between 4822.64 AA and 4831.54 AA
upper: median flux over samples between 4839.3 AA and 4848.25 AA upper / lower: 1.08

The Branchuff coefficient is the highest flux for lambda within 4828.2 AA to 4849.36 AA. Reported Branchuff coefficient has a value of 31.63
